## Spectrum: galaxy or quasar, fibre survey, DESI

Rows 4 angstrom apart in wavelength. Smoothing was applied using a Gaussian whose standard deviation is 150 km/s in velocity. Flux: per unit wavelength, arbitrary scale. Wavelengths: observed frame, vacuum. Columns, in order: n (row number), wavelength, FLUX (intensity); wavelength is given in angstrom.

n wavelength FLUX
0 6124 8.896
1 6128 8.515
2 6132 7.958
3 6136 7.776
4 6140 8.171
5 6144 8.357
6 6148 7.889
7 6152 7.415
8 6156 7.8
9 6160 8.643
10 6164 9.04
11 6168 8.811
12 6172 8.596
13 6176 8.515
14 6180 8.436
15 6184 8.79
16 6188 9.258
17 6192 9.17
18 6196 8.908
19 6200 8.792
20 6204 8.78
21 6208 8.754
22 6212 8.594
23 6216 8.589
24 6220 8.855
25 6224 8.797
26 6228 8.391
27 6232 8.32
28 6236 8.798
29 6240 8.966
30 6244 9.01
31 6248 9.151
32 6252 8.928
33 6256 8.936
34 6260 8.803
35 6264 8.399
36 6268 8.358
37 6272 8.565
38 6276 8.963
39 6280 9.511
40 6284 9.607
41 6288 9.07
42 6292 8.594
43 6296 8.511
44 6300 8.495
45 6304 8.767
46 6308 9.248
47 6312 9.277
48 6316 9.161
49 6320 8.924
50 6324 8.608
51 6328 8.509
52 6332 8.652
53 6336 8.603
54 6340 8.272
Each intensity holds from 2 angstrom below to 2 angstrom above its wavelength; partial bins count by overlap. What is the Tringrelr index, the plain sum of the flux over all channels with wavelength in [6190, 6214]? 53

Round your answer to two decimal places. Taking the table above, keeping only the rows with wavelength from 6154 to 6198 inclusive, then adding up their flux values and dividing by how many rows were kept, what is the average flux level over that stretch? 8.72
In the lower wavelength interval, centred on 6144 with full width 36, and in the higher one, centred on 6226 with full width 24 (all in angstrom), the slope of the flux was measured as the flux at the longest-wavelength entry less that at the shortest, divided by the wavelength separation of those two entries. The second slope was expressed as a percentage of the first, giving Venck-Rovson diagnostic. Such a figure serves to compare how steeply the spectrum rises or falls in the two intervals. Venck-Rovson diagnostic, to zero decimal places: 261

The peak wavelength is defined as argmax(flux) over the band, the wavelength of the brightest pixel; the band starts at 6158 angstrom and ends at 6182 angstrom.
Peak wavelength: 6164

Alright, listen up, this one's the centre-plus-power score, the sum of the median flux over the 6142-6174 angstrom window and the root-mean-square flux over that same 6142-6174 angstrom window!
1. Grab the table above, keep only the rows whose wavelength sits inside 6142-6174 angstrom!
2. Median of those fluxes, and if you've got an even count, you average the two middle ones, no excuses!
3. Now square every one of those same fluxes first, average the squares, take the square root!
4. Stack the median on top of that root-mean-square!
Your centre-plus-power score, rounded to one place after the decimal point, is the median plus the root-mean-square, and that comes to 16.8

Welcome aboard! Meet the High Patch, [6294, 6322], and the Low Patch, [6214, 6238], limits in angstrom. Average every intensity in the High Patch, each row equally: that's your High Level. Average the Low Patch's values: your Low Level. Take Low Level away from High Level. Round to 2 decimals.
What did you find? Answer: 0.29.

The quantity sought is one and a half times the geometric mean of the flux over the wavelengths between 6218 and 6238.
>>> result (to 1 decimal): 12.9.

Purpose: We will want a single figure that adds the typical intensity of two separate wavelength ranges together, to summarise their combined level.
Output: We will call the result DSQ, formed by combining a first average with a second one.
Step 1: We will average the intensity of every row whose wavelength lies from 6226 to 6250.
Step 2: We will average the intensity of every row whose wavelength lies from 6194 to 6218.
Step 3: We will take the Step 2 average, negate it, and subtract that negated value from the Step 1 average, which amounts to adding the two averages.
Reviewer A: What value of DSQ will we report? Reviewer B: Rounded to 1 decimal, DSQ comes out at 17.5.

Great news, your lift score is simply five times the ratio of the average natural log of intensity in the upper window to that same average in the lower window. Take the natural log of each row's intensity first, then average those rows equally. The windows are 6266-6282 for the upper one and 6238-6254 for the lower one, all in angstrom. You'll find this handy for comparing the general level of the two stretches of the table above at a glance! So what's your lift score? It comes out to 4.96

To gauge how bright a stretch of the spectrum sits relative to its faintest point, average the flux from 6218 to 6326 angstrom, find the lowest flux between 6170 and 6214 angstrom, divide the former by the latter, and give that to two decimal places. 1.05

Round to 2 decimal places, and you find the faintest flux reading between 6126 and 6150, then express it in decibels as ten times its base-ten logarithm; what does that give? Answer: 8.91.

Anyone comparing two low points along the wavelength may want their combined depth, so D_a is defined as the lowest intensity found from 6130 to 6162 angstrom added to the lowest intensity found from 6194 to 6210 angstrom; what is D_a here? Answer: 16.17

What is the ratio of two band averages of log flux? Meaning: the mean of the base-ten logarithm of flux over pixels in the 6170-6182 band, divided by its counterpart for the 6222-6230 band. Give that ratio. 1.00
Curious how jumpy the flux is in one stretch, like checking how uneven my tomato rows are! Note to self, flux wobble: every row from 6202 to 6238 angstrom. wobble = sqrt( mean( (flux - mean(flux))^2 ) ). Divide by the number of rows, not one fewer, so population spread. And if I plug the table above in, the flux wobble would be 0.18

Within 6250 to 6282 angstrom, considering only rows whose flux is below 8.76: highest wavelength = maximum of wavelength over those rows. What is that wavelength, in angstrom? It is 6272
